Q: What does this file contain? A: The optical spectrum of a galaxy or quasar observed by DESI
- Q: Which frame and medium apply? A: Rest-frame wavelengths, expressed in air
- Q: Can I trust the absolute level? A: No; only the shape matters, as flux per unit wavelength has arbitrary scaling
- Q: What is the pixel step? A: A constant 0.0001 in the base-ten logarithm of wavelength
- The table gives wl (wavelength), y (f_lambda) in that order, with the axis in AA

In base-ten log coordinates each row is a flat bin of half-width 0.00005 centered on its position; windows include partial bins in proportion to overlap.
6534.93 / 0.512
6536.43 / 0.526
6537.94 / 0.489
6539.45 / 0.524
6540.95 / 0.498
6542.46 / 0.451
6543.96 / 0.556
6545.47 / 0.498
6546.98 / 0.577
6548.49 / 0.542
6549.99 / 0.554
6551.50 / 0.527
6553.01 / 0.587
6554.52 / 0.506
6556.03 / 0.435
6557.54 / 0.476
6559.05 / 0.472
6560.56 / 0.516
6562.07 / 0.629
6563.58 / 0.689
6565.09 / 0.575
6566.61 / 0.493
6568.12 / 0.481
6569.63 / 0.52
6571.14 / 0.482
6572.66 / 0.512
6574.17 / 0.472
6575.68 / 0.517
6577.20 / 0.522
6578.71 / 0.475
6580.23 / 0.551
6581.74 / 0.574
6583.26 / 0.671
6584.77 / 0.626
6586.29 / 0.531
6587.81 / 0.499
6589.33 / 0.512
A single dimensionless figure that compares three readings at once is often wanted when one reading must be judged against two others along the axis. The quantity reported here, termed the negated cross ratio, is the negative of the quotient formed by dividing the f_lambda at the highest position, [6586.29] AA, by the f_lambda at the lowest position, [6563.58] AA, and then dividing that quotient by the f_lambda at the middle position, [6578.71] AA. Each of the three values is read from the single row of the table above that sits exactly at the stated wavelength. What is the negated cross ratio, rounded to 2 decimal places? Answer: -1.62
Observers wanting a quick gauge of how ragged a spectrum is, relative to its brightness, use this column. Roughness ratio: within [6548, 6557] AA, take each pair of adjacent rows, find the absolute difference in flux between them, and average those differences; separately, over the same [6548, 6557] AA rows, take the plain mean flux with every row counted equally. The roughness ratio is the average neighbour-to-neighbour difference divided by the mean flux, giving 0.096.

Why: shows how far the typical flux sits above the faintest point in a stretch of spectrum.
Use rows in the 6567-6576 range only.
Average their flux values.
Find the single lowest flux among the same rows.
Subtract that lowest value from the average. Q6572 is 0.025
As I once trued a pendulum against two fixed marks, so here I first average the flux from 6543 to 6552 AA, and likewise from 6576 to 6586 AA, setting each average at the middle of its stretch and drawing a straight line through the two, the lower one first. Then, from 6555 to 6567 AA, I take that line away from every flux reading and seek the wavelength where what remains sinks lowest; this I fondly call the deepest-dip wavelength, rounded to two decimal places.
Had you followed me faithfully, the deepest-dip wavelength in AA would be 6556.03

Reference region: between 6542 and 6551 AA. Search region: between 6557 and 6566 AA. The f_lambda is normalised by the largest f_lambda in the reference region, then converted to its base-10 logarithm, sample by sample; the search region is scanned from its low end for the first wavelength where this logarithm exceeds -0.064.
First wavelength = 6560.56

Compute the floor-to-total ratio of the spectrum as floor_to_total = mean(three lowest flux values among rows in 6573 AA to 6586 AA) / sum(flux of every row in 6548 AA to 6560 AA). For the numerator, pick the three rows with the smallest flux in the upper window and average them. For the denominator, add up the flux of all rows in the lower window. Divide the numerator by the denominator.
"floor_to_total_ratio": 0.119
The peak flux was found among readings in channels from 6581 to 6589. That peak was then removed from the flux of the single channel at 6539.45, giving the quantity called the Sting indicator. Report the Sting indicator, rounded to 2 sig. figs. -0.15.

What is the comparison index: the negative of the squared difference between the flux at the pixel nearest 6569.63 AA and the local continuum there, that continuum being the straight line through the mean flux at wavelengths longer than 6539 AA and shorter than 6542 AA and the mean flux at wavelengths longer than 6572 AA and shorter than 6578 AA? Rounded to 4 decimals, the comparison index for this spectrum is -0.0002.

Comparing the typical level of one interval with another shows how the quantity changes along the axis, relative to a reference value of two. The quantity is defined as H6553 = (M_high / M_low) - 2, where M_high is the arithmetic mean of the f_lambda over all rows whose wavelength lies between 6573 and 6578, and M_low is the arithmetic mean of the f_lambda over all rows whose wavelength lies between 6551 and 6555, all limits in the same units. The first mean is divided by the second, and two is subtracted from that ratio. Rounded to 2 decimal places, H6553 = -1.07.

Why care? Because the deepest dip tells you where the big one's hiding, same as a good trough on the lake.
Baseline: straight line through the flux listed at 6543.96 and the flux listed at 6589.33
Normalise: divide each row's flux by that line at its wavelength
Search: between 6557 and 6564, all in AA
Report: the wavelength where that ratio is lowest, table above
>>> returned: 6559.05 AA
